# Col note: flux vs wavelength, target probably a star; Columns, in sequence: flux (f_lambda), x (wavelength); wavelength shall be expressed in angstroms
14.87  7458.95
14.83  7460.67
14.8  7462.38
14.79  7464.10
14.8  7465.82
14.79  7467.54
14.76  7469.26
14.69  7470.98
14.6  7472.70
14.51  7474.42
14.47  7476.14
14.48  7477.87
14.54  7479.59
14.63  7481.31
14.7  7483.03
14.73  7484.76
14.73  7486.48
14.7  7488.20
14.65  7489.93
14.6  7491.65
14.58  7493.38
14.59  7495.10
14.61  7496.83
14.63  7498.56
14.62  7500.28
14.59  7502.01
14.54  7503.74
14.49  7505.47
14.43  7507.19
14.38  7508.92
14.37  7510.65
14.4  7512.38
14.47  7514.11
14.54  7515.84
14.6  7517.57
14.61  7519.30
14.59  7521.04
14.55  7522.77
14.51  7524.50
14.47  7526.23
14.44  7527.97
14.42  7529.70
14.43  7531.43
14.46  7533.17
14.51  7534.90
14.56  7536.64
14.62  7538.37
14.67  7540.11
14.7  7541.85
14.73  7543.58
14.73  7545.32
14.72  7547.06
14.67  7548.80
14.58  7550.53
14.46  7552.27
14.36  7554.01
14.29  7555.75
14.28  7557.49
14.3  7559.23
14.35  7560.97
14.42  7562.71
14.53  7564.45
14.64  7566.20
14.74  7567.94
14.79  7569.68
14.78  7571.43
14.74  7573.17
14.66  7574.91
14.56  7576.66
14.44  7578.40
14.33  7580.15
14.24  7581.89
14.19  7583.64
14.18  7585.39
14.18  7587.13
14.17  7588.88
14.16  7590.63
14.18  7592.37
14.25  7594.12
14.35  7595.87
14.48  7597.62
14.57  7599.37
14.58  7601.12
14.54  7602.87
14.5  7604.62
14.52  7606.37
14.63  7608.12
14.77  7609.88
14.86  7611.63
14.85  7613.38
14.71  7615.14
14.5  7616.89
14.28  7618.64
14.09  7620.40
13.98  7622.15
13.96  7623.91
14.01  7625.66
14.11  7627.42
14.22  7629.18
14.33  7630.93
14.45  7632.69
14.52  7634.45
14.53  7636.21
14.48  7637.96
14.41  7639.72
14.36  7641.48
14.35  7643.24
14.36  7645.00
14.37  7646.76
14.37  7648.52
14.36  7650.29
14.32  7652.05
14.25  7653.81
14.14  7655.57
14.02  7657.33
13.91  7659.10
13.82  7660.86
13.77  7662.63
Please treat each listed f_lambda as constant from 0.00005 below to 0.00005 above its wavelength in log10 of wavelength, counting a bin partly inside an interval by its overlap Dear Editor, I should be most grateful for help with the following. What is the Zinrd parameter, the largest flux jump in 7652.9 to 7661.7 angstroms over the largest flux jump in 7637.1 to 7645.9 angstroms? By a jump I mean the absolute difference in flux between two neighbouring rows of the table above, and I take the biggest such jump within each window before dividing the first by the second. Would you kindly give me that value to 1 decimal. 1.7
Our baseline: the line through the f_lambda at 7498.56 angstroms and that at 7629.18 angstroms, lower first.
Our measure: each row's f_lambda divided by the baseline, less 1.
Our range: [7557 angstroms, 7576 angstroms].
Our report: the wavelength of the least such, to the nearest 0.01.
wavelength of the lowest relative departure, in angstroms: 7557.49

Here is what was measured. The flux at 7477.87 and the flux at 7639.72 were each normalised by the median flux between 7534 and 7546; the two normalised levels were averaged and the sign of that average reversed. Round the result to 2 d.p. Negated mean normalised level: -0.98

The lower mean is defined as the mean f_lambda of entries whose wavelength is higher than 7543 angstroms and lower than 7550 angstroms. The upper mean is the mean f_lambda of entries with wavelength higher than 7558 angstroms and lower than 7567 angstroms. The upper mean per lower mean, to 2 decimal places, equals 0.98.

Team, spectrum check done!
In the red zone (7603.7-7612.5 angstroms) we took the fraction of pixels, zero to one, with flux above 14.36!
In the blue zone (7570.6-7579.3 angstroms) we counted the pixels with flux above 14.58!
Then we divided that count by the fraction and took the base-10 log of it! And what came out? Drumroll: 0.48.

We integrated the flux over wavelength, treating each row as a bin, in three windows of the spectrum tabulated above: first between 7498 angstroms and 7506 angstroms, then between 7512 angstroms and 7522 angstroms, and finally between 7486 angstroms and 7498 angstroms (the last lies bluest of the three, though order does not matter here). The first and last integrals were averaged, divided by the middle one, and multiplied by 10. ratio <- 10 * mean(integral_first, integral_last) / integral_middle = 10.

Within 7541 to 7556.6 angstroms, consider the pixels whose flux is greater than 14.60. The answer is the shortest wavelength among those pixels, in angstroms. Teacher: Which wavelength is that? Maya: 7541.85 angstroms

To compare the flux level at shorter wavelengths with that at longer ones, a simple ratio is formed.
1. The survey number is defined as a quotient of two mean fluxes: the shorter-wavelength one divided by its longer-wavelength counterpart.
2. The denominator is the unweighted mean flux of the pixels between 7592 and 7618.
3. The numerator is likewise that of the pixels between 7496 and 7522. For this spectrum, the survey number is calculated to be 1.00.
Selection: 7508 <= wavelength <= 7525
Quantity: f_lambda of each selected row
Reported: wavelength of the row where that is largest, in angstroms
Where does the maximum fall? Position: 7519.30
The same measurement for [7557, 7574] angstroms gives 7569.68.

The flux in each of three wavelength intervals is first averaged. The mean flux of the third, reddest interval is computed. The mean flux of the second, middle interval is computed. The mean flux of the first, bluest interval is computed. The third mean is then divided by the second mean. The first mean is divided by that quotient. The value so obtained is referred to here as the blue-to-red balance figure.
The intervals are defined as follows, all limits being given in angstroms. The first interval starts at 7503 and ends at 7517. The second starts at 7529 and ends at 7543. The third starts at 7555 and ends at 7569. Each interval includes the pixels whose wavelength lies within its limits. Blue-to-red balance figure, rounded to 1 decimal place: 14.6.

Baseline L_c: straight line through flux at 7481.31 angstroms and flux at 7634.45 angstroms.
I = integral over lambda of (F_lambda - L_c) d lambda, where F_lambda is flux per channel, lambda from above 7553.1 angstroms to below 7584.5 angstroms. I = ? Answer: -2.7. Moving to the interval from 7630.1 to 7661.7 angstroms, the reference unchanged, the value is -6.8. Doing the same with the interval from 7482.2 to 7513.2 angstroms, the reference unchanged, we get -1.4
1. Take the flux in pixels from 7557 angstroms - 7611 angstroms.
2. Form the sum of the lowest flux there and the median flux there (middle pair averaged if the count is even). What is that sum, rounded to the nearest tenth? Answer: 28.6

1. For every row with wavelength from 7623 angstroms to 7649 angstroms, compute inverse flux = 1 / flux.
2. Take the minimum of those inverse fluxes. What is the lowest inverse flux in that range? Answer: 0.0688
